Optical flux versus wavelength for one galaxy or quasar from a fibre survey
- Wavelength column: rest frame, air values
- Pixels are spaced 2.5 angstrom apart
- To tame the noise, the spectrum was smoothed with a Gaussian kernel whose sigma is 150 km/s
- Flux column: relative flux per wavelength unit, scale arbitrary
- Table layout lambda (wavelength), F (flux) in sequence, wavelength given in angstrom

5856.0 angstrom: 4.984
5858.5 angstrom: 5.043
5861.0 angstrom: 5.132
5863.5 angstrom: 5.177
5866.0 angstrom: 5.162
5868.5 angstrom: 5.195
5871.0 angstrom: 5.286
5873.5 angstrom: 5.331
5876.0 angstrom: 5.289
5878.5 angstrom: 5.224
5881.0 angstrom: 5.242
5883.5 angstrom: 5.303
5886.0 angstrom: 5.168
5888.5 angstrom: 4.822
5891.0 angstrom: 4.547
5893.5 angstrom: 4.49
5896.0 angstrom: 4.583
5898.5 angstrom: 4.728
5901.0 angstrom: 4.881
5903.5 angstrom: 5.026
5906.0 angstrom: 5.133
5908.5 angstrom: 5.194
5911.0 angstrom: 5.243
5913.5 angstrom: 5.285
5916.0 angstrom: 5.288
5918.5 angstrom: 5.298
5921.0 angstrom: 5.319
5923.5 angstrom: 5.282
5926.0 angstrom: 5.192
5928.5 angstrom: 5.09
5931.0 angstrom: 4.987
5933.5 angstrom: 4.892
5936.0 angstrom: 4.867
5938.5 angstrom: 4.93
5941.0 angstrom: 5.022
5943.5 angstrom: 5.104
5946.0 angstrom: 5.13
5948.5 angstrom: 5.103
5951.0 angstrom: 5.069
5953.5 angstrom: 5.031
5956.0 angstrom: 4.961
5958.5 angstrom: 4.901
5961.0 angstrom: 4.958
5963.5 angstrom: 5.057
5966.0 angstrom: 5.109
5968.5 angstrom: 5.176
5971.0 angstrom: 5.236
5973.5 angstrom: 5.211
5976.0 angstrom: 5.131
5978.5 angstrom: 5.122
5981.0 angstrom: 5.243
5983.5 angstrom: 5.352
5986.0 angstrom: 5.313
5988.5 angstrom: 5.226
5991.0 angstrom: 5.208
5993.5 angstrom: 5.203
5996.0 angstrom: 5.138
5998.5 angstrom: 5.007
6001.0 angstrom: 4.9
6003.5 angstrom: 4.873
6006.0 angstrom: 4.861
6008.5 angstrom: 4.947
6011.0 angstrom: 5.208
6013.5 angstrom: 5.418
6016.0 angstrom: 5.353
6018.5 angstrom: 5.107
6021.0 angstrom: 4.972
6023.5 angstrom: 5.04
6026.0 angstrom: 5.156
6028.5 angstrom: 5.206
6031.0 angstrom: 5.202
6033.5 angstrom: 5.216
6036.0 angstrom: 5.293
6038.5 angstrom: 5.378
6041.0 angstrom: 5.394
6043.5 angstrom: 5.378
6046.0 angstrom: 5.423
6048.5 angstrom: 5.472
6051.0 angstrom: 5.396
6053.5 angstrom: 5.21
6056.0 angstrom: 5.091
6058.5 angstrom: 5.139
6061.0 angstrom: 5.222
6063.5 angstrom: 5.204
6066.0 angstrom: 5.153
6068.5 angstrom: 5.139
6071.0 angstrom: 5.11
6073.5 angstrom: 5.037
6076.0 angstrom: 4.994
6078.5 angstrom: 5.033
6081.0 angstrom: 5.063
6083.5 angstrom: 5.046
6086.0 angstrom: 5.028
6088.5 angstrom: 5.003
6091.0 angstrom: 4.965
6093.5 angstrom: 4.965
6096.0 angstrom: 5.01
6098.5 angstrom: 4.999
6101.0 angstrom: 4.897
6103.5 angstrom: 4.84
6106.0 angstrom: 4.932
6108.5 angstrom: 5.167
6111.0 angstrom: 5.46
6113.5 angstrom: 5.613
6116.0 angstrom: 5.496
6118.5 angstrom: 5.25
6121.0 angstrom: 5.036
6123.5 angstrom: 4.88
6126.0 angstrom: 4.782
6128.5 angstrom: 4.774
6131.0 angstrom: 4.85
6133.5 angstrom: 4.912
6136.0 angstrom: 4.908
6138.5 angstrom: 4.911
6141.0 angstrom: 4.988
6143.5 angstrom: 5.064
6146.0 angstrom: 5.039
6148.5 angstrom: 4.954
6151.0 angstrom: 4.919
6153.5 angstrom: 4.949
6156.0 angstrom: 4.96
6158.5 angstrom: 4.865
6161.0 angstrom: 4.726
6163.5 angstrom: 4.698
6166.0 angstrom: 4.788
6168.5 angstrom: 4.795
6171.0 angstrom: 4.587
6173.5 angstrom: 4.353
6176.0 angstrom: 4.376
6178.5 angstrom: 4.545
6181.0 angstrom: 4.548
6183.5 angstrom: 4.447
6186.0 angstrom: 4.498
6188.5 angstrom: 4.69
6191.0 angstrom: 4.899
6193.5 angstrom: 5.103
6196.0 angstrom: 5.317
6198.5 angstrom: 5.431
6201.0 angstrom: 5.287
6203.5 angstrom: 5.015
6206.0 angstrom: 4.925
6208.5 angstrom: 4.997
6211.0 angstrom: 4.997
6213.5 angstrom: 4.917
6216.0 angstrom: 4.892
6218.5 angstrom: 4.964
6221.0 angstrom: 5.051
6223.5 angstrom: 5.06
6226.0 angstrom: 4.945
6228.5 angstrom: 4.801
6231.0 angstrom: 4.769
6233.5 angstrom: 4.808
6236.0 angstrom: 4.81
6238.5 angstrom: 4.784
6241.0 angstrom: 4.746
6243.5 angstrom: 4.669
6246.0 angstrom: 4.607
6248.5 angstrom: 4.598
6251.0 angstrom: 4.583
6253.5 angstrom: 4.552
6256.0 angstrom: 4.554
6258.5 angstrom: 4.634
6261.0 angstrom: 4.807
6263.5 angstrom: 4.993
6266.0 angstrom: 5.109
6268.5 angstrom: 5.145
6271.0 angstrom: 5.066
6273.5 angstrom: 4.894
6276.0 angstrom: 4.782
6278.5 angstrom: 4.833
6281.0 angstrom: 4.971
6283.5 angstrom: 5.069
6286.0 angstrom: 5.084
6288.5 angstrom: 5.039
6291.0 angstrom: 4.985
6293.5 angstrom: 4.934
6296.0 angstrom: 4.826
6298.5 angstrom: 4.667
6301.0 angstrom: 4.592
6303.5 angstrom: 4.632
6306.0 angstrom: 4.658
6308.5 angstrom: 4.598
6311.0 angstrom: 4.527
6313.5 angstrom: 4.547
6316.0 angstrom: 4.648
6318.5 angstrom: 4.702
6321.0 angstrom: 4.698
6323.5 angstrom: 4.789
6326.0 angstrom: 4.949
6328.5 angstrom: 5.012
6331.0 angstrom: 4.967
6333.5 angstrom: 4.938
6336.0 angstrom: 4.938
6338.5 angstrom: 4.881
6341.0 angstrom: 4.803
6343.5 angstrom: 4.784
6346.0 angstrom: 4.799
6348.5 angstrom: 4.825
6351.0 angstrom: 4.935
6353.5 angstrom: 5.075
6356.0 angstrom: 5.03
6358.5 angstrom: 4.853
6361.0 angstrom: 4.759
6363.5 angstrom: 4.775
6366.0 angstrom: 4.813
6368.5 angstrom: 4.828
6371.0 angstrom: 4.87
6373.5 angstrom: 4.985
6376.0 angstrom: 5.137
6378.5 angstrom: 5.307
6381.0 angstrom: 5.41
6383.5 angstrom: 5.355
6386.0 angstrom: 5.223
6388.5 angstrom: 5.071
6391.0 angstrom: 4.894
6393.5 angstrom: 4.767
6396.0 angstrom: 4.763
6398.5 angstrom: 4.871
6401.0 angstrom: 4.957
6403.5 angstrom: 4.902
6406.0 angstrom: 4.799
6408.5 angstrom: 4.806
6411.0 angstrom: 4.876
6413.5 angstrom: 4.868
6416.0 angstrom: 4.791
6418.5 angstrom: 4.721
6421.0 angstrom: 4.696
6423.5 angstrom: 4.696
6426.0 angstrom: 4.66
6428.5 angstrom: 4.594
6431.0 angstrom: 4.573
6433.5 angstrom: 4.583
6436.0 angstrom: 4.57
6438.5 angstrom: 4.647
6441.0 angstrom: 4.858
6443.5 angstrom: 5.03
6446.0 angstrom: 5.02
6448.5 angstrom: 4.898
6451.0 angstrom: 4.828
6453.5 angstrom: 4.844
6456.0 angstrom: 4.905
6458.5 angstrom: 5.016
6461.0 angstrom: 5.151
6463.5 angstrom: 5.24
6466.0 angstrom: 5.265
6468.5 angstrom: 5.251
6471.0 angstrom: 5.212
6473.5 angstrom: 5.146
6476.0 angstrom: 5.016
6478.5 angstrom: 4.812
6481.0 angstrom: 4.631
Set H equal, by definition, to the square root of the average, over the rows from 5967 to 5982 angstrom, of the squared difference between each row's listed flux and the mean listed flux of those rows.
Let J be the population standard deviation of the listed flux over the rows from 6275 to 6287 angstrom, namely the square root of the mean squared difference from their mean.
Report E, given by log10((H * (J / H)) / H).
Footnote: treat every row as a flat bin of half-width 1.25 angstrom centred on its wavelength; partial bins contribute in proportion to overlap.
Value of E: 0.4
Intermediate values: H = 0.05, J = 0.12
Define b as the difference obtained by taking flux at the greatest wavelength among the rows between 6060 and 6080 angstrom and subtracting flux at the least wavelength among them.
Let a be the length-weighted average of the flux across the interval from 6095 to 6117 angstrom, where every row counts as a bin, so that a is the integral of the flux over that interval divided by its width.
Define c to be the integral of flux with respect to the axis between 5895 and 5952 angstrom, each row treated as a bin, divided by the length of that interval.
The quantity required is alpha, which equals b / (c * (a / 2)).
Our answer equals -0.01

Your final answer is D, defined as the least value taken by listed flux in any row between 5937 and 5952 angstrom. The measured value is 4.93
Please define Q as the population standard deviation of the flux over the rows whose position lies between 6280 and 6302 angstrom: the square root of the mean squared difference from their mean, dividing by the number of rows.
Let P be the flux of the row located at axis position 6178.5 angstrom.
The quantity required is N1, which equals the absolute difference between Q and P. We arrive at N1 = 4.38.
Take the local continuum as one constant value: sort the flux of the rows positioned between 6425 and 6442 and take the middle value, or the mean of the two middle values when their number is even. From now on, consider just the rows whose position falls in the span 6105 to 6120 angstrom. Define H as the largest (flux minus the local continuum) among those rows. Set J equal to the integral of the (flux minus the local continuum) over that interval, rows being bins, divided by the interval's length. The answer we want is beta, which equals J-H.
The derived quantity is -0.29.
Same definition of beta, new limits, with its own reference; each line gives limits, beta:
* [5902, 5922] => -0.10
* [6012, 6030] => -0.24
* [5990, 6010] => -0.19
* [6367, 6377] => -0.19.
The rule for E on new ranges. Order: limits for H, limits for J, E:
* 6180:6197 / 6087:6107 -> -0.7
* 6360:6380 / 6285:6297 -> -0.3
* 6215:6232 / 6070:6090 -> -0.5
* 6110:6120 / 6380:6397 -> 0.3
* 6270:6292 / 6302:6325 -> -0.1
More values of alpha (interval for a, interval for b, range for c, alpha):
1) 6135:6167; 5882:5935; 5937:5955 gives -0.03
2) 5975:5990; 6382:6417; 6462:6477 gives -0.04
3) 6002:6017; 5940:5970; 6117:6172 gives 0.01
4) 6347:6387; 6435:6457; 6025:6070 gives 0.03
